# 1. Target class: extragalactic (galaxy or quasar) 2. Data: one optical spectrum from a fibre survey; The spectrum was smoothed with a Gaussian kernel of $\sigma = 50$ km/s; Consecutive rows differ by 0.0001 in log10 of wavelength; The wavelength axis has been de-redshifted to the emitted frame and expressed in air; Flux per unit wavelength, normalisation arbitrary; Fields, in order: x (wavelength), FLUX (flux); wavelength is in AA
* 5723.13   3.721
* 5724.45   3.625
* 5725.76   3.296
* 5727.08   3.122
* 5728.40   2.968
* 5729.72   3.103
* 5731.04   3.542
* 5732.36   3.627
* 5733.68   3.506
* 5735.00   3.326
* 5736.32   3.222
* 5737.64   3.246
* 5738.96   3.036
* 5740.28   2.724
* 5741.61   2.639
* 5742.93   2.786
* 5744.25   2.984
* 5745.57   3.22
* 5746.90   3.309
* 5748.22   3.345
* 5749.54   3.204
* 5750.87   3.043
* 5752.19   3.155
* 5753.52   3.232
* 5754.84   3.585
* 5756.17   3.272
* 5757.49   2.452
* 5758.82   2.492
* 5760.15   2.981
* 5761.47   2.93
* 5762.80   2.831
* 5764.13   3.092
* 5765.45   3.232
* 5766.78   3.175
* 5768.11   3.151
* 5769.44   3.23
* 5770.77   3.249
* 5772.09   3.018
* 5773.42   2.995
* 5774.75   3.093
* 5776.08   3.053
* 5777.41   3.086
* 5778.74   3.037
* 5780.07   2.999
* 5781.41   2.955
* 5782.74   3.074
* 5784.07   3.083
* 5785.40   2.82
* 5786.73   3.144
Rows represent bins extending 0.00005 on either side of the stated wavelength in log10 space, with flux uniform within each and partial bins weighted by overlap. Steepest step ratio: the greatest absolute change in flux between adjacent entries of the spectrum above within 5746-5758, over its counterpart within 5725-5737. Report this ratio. 1.9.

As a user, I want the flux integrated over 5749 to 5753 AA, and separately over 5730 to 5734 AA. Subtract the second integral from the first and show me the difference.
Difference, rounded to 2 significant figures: -1.6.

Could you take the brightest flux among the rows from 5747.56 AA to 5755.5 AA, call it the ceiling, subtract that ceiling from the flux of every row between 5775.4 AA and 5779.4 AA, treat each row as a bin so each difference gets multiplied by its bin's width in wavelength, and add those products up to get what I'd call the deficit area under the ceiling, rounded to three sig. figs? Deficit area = -2.10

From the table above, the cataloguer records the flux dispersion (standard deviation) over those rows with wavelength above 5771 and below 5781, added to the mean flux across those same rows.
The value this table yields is 3.08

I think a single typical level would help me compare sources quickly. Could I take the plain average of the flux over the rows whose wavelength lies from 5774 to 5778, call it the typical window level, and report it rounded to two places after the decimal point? 3.08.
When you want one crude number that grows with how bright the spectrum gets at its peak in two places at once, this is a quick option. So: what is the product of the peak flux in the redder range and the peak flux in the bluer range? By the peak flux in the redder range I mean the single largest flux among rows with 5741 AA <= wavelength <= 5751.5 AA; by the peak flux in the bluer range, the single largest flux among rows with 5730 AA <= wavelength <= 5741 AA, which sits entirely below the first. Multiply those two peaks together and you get 12.1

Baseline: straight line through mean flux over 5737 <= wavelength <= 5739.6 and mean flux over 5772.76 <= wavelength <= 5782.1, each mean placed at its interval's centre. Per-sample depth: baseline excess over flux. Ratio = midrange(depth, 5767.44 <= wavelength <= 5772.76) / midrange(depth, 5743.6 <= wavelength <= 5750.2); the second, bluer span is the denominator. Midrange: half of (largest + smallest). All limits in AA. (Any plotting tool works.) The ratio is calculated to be 1.9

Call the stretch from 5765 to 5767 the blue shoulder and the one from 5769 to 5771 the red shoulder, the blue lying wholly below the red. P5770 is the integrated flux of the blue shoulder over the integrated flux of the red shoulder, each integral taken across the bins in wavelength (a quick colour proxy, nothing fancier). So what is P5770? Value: 0.99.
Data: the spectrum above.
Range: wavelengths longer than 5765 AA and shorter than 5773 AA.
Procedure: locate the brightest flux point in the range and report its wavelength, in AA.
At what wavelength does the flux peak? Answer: 5770.77 AA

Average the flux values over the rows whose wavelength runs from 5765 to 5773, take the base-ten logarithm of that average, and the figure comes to 0.50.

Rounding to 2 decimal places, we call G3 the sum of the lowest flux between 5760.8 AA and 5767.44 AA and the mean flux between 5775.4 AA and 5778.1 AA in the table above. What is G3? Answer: 5.90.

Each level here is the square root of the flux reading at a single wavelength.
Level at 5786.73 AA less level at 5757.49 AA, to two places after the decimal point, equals 0.21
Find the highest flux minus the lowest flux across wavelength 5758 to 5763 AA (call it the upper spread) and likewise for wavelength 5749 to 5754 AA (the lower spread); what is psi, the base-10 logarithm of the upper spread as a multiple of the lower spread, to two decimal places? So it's 0.41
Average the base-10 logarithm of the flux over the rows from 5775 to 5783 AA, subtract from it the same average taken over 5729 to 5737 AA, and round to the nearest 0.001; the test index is -0.047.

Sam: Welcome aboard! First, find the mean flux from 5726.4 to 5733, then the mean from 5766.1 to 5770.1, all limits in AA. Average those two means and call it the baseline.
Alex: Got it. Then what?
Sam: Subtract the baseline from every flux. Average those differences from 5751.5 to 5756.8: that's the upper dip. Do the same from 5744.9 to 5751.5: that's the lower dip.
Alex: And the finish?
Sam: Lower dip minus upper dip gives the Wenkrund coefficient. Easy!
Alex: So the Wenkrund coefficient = -0.1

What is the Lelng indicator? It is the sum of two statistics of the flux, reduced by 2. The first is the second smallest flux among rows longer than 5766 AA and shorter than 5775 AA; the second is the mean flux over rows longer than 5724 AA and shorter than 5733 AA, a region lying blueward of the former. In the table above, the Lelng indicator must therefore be 4.34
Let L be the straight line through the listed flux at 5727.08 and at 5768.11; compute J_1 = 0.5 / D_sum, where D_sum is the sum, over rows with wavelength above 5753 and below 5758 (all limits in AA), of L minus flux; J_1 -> 18.3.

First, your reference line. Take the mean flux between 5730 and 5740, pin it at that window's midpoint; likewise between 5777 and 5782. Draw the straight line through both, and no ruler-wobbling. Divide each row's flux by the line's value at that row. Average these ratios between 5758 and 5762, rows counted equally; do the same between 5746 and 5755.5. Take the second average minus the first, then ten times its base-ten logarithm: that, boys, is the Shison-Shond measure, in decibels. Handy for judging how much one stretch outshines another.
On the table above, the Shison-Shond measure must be -9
